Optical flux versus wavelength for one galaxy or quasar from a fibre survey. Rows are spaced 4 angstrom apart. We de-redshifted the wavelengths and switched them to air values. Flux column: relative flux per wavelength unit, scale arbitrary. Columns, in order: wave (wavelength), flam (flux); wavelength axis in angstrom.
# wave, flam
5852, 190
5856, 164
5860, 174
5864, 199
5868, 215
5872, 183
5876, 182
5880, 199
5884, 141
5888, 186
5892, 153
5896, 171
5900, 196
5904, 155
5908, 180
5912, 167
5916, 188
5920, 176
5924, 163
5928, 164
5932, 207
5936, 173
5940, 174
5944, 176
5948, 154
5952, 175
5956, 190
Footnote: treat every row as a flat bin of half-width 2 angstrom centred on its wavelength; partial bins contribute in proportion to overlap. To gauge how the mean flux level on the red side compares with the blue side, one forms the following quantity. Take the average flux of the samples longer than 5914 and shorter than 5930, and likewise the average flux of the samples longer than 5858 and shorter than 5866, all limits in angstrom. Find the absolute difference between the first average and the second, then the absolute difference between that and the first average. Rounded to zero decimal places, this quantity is 159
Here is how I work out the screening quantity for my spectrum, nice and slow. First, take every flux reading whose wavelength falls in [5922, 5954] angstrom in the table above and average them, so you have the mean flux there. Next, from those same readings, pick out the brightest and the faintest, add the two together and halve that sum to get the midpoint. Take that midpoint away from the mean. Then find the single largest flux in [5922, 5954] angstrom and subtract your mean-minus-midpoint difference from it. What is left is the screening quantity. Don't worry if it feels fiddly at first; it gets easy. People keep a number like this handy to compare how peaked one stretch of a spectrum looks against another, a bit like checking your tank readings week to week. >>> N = 214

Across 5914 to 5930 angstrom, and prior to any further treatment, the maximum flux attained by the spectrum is 188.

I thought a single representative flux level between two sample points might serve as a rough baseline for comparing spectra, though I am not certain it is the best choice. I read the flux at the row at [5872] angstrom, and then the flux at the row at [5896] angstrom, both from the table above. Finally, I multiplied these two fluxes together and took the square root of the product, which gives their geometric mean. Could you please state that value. 177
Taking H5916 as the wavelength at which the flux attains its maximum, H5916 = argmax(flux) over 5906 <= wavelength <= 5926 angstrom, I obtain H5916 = 5916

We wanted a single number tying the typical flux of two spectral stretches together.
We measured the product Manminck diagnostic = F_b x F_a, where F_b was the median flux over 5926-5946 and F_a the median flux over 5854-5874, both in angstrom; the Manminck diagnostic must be 31842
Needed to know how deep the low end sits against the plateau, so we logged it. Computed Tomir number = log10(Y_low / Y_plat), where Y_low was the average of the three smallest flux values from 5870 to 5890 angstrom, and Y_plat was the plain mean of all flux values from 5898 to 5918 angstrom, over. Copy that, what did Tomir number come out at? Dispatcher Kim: -0.0214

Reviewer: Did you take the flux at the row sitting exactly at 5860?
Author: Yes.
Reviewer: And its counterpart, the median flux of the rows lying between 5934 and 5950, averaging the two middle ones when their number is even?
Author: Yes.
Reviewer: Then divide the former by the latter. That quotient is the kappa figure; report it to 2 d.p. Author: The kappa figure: 1.00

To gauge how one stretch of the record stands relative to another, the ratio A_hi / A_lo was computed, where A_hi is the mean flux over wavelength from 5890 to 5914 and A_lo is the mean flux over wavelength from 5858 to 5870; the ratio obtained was 0.87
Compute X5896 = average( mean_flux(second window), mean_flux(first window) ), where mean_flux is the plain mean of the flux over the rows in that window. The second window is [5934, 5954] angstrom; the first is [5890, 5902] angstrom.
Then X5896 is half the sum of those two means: 172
